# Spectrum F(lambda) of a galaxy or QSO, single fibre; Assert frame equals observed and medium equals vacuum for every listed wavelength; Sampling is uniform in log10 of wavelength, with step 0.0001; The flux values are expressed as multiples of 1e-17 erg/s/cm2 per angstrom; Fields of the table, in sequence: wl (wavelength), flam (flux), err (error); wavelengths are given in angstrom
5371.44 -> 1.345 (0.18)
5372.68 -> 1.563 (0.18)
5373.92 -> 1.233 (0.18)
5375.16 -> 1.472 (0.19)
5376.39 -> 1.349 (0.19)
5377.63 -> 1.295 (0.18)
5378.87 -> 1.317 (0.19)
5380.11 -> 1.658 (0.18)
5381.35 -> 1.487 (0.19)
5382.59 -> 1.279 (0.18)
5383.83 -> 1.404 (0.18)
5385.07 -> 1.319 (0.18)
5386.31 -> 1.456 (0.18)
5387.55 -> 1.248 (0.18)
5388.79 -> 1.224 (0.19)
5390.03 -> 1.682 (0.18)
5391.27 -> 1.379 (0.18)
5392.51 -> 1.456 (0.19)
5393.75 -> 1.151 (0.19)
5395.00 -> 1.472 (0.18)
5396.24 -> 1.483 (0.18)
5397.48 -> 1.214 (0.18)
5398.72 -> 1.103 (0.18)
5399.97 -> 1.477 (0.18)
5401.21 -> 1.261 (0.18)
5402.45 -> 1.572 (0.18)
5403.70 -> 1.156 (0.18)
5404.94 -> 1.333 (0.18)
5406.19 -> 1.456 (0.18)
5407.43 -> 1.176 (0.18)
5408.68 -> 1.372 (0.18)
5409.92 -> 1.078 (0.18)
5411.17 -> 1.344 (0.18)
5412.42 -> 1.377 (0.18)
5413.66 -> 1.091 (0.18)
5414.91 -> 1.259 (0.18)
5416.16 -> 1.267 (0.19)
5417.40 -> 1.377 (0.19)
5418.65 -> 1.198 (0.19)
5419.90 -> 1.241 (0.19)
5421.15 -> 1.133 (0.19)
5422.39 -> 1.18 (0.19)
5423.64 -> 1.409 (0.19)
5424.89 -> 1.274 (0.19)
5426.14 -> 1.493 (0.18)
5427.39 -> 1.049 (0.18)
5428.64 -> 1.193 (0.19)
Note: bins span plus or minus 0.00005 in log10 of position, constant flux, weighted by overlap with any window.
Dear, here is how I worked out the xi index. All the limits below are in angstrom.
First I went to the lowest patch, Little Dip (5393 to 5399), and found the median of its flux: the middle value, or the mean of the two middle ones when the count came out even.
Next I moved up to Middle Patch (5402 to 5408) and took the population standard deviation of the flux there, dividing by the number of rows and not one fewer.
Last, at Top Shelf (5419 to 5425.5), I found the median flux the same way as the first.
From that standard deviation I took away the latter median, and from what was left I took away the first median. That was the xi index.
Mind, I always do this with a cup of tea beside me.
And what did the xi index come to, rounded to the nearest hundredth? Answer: -2.29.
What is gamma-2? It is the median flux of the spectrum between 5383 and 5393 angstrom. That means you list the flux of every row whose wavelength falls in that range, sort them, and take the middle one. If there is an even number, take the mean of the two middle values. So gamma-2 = 1.39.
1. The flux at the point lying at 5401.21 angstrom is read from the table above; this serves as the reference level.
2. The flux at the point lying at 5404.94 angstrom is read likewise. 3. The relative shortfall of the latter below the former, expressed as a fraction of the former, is -0.06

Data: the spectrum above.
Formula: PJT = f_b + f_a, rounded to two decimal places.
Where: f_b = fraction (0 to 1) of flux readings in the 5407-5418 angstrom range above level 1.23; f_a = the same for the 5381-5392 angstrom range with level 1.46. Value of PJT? 0.89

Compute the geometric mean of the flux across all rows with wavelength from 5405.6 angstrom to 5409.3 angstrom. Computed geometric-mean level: 1.33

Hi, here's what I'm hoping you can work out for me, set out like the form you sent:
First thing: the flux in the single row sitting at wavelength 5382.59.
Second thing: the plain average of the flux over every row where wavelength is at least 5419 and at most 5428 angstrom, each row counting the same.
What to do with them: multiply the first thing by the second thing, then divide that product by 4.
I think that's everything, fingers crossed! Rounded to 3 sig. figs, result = 0.401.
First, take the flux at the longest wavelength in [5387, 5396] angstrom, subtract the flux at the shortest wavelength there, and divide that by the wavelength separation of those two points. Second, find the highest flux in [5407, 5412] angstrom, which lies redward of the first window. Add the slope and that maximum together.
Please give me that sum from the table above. 1.40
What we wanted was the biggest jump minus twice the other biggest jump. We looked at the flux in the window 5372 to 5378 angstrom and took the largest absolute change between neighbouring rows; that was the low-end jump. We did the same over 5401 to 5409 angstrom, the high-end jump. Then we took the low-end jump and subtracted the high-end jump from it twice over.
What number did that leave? -0.50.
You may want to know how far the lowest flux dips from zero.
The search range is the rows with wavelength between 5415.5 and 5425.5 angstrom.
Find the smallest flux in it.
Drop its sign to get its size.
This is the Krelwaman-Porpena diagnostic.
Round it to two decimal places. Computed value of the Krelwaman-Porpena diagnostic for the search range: 1.13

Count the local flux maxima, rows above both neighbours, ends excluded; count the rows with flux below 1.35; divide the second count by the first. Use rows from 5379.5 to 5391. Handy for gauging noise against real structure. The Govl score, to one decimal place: 2.0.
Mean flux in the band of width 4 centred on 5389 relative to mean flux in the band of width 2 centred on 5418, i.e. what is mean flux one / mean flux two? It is 1.08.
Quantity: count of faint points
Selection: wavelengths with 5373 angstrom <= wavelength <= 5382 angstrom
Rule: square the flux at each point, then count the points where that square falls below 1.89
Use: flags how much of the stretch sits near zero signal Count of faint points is 4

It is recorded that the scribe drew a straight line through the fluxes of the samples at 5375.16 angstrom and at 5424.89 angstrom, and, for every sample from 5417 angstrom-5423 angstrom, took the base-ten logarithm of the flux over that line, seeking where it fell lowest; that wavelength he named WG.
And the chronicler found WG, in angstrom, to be 5421.15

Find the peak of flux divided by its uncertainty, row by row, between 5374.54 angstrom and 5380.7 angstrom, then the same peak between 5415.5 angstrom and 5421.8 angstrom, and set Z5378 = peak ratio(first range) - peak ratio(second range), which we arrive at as 2.0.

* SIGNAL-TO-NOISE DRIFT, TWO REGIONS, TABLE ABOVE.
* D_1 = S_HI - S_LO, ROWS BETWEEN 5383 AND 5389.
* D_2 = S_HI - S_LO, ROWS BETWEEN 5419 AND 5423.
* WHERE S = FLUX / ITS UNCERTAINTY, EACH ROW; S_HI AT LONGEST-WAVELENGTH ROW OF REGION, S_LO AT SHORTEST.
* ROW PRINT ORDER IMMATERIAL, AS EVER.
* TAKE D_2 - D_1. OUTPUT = 1.04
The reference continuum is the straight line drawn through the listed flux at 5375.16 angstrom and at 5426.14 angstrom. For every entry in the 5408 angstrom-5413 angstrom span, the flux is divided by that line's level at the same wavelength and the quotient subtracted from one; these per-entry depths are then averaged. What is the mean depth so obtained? 0.13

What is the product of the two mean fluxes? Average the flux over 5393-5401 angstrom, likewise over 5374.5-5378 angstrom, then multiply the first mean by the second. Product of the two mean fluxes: 1.81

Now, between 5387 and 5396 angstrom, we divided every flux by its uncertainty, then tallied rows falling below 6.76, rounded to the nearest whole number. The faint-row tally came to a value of 2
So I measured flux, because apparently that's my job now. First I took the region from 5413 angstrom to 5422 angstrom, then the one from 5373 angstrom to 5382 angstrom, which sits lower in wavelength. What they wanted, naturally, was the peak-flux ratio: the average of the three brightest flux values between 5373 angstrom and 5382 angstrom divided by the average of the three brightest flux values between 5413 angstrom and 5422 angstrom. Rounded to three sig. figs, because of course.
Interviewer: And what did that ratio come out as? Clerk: 1.18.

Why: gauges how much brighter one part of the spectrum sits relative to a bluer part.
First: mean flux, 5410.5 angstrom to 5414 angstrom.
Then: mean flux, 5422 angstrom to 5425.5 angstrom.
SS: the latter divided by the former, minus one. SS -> 0.01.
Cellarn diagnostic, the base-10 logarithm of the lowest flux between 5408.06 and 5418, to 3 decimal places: 0.033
